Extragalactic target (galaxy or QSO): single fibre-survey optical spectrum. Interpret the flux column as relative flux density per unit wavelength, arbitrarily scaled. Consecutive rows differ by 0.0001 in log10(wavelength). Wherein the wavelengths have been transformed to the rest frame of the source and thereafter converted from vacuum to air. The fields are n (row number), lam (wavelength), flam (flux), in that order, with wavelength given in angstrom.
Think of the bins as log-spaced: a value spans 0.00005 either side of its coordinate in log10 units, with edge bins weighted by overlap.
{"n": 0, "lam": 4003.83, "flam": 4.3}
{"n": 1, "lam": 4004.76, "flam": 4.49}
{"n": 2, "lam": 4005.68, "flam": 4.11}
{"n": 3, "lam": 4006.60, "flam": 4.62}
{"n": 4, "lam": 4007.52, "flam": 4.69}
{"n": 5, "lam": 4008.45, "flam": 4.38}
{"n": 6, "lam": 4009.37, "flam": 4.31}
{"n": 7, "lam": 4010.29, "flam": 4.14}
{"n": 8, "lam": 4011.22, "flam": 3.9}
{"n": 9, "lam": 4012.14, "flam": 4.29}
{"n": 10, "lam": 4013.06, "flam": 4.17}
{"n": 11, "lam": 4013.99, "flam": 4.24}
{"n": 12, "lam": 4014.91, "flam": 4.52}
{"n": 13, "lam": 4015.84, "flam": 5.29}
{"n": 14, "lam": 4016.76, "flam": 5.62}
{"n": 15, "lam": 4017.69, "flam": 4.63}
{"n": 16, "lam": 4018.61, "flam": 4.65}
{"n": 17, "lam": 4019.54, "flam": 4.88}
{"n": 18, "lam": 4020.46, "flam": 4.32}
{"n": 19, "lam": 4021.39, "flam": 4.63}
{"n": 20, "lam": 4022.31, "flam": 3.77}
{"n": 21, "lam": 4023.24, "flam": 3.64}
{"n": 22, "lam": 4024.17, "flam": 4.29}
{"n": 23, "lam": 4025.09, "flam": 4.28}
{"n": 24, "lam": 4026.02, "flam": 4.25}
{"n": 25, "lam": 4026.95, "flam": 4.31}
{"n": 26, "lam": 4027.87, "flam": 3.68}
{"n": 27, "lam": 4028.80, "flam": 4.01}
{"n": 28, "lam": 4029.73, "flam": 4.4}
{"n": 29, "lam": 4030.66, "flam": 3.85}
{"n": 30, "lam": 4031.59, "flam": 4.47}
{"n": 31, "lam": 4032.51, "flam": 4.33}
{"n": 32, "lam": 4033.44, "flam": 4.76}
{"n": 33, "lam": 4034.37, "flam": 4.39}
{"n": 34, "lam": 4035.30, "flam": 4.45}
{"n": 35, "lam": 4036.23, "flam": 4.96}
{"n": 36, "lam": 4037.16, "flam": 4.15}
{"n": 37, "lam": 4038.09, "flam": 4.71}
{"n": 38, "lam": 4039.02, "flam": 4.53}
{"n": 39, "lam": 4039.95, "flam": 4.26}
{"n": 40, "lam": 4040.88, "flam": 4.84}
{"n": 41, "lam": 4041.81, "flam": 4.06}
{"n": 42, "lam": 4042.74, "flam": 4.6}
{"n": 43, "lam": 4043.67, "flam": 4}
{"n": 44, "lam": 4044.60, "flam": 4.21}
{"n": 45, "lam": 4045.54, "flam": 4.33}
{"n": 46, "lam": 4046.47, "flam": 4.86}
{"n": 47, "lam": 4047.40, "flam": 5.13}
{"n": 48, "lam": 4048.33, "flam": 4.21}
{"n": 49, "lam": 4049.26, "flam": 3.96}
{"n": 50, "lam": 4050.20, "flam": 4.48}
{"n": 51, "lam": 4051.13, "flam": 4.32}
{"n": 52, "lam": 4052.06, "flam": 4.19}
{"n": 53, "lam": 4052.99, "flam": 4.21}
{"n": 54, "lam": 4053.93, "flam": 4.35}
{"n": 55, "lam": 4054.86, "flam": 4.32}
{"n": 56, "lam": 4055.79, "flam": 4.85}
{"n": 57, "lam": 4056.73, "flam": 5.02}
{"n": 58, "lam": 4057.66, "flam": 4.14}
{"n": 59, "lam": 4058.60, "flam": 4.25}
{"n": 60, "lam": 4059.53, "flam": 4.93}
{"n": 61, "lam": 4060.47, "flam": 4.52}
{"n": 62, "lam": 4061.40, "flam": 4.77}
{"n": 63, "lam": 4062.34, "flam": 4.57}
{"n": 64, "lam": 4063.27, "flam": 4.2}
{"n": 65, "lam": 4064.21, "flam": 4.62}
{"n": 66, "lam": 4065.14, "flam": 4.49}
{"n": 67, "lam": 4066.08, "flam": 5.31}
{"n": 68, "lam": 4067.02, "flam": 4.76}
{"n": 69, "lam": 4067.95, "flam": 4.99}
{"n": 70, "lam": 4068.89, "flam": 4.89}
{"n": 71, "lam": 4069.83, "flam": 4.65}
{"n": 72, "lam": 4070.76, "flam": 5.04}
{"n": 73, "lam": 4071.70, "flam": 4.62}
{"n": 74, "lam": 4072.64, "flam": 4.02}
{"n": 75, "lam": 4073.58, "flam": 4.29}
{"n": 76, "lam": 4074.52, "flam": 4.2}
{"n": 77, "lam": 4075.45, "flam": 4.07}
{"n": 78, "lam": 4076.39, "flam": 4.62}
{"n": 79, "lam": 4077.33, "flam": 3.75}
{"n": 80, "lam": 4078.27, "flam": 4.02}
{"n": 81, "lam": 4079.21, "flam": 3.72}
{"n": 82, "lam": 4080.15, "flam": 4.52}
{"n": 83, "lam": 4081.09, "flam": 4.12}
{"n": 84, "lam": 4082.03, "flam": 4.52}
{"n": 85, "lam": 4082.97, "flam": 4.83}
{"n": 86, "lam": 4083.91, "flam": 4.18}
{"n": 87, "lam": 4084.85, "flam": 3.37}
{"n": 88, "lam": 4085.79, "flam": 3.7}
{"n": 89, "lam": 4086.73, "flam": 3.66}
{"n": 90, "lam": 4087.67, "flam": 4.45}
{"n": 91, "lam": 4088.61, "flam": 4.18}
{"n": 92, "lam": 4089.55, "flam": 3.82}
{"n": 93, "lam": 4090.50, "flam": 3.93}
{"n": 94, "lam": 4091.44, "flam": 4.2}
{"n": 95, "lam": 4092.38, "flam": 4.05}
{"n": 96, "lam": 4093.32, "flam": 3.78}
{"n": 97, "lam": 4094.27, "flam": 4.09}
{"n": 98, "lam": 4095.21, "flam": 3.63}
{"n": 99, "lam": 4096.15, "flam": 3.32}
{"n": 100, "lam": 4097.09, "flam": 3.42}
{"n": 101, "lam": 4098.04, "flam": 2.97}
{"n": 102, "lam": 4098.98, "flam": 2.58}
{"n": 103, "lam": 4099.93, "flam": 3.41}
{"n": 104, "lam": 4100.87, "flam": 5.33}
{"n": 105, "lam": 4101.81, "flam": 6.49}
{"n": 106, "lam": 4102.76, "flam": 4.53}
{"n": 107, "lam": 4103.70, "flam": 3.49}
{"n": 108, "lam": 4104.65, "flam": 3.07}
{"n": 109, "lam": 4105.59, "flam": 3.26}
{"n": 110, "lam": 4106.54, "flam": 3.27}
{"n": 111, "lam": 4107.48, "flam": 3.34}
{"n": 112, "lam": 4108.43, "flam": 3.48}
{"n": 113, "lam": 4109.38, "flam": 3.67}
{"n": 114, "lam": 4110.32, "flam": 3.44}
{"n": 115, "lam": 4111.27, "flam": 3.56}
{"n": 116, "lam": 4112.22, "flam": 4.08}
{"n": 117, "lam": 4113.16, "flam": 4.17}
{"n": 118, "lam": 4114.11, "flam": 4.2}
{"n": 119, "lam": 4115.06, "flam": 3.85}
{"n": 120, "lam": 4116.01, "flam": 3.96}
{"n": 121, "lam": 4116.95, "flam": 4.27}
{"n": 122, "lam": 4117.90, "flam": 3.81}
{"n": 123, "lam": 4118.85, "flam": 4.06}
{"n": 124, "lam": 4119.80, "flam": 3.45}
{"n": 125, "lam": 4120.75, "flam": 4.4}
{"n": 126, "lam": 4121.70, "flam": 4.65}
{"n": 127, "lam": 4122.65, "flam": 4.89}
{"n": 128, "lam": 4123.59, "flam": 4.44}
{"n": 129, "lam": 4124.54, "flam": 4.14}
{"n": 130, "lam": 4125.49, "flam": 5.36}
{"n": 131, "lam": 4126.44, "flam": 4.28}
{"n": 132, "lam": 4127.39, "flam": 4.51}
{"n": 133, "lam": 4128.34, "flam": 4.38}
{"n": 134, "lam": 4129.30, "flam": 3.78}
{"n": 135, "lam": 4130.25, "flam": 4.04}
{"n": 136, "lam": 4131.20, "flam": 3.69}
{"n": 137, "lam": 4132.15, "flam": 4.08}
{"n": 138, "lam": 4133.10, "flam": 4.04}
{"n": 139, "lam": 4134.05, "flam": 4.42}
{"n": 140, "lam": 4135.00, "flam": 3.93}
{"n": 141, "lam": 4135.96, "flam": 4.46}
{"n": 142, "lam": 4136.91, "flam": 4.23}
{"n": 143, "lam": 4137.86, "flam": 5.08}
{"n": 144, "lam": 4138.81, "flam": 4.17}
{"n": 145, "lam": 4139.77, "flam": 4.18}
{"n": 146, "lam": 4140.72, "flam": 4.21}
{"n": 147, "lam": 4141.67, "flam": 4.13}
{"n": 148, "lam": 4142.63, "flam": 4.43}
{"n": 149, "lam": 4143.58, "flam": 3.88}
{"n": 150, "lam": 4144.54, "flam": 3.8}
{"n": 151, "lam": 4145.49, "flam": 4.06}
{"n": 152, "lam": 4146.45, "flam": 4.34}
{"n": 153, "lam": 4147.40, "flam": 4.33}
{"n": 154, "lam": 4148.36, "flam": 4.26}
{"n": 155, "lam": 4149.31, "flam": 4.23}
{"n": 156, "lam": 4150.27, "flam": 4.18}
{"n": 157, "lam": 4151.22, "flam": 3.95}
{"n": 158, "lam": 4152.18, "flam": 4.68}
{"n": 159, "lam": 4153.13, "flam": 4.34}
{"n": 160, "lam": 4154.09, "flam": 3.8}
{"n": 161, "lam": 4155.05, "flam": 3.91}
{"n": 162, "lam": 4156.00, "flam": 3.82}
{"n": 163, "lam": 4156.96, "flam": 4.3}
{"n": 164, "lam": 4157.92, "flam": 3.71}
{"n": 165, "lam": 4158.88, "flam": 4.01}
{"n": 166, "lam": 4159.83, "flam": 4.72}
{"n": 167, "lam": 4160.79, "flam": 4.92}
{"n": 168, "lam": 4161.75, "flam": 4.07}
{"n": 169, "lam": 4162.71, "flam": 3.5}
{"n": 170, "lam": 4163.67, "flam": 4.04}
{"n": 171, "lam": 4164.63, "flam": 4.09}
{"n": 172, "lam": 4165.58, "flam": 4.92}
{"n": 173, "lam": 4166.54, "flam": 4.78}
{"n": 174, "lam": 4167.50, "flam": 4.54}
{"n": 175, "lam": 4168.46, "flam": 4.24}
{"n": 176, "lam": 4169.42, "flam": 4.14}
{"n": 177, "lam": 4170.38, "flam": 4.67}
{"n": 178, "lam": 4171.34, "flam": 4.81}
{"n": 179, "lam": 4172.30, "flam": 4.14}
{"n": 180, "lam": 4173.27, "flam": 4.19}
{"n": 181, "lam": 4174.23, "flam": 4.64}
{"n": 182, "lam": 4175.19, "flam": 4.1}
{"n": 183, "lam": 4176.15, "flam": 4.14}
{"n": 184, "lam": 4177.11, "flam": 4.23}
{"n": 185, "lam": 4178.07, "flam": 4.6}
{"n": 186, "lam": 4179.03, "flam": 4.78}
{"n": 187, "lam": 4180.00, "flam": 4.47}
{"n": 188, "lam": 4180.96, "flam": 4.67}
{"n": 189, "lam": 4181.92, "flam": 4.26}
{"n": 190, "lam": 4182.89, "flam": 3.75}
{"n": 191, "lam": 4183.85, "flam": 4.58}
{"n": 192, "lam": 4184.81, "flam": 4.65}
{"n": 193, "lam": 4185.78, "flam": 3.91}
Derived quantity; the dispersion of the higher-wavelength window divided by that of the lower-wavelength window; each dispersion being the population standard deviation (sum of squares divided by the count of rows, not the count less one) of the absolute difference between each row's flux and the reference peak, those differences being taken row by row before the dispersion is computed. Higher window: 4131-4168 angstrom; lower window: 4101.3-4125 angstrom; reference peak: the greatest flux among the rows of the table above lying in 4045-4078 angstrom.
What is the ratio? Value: 0.74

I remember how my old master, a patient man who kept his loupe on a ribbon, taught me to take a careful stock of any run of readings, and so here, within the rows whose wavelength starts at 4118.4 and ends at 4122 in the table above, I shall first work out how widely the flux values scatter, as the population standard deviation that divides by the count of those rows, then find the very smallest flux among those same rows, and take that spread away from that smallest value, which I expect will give 3.0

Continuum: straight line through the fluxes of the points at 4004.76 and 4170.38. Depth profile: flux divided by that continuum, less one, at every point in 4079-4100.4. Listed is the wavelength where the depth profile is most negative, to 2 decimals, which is 4098.98 angstrom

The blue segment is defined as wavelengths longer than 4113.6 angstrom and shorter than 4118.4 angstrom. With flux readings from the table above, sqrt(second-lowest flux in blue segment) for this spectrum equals 1.96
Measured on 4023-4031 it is 1.92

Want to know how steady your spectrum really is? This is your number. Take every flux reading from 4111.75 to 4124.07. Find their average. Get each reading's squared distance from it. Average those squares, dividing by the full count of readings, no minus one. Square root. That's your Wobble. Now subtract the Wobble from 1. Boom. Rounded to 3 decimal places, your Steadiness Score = 0.638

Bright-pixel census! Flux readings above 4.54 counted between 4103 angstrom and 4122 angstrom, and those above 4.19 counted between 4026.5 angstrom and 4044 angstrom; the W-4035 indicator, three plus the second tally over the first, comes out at 16.0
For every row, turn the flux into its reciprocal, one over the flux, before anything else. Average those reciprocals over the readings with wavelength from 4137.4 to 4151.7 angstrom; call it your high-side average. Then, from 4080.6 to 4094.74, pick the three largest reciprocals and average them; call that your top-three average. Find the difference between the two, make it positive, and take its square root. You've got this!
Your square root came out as 0.20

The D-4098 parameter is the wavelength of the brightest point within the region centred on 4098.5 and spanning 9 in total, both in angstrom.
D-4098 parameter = 4101.81 angstrom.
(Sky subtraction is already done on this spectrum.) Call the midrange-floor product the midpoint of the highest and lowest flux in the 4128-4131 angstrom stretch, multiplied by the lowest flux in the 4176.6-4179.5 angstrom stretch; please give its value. 17.3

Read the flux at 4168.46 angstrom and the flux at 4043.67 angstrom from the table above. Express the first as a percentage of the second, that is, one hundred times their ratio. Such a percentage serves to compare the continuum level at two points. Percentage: 106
